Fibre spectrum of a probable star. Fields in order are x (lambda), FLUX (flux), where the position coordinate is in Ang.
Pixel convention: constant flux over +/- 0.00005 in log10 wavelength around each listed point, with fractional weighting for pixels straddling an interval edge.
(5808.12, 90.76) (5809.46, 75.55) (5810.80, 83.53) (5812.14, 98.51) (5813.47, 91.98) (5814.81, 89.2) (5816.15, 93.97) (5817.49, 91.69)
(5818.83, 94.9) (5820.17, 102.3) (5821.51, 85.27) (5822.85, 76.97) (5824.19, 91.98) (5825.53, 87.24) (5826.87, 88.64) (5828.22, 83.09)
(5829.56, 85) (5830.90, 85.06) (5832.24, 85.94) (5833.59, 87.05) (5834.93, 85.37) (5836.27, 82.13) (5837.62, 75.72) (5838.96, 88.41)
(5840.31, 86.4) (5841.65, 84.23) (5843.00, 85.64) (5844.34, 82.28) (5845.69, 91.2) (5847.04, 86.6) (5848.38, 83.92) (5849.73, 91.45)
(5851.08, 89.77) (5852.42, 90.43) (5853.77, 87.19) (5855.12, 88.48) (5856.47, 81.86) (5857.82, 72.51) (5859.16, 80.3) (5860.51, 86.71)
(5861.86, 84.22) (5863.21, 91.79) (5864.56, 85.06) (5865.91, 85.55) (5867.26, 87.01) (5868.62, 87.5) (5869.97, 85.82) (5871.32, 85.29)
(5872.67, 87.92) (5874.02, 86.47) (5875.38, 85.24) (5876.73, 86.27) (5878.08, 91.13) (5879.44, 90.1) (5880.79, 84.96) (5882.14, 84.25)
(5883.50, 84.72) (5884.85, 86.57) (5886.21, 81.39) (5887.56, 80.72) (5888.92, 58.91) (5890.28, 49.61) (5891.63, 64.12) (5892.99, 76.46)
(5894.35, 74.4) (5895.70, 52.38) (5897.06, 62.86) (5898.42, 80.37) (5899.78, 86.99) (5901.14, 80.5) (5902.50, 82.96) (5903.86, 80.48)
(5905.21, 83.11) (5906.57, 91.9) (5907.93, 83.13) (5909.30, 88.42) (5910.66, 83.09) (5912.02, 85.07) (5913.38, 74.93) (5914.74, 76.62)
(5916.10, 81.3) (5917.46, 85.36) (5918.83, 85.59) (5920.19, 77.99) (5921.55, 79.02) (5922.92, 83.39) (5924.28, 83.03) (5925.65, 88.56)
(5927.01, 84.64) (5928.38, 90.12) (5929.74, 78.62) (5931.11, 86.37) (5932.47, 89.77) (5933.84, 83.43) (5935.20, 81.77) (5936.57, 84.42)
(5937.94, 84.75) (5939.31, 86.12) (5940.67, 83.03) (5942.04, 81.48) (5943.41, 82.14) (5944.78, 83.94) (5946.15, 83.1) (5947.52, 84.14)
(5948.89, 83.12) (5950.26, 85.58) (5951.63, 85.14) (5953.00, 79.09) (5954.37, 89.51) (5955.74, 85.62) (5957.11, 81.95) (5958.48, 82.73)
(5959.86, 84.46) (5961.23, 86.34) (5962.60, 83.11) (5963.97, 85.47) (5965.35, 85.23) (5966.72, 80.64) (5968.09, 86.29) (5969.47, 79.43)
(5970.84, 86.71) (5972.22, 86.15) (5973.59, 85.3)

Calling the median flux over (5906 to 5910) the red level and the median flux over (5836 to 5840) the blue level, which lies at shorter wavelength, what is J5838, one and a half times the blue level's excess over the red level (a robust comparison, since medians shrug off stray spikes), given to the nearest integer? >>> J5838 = -9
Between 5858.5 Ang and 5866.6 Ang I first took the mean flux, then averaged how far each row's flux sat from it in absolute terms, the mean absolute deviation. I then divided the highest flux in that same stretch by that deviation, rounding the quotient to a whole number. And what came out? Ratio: 38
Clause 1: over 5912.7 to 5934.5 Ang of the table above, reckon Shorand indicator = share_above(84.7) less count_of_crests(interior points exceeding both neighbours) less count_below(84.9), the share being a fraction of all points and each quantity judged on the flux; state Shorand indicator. -15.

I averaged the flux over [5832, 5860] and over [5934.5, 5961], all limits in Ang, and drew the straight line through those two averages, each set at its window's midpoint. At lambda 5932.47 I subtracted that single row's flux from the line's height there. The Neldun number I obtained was -6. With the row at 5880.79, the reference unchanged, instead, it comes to 0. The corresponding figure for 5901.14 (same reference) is 4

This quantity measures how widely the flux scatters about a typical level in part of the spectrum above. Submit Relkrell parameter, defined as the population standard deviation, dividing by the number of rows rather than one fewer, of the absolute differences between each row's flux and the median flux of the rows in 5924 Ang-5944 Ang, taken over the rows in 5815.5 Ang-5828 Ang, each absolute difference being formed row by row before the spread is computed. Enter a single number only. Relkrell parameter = 4.7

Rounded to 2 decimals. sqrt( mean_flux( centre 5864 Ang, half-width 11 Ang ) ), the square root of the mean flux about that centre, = 9.23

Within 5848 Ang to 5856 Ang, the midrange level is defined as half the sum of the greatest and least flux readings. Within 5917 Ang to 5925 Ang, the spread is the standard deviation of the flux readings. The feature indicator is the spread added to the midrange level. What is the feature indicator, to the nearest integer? 91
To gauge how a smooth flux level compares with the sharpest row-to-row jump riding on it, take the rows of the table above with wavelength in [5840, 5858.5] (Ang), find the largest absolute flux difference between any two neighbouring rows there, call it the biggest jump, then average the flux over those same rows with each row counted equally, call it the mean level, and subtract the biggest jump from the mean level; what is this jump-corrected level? 76.5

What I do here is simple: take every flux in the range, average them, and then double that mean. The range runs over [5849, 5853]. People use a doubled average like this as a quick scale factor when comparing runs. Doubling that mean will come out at 181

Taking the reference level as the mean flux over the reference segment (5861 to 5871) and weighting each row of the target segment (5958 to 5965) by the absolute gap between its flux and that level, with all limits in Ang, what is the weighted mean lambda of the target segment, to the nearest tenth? 5960.7 Ang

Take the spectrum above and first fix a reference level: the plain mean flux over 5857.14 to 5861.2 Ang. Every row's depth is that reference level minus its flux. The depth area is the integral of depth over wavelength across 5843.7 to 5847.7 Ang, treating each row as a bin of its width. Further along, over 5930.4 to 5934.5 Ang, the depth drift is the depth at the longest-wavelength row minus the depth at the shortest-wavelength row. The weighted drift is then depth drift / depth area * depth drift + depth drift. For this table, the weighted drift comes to 2.6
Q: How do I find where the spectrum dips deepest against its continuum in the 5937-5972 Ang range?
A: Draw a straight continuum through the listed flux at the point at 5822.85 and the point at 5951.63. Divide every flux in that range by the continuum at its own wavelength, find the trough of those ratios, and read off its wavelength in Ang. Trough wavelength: 5969.47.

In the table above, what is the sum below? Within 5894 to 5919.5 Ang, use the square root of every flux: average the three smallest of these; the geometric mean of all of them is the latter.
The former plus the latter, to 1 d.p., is 16.8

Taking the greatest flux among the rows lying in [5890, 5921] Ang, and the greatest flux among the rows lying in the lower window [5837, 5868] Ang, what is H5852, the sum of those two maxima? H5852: 184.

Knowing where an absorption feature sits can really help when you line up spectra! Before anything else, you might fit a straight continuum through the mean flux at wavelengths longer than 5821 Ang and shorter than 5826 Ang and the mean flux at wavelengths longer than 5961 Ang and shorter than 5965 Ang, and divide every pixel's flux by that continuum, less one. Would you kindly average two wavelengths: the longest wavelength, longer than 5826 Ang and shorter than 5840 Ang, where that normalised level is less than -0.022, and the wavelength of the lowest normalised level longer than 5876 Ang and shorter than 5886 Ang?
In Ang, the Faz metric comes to 5859.9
